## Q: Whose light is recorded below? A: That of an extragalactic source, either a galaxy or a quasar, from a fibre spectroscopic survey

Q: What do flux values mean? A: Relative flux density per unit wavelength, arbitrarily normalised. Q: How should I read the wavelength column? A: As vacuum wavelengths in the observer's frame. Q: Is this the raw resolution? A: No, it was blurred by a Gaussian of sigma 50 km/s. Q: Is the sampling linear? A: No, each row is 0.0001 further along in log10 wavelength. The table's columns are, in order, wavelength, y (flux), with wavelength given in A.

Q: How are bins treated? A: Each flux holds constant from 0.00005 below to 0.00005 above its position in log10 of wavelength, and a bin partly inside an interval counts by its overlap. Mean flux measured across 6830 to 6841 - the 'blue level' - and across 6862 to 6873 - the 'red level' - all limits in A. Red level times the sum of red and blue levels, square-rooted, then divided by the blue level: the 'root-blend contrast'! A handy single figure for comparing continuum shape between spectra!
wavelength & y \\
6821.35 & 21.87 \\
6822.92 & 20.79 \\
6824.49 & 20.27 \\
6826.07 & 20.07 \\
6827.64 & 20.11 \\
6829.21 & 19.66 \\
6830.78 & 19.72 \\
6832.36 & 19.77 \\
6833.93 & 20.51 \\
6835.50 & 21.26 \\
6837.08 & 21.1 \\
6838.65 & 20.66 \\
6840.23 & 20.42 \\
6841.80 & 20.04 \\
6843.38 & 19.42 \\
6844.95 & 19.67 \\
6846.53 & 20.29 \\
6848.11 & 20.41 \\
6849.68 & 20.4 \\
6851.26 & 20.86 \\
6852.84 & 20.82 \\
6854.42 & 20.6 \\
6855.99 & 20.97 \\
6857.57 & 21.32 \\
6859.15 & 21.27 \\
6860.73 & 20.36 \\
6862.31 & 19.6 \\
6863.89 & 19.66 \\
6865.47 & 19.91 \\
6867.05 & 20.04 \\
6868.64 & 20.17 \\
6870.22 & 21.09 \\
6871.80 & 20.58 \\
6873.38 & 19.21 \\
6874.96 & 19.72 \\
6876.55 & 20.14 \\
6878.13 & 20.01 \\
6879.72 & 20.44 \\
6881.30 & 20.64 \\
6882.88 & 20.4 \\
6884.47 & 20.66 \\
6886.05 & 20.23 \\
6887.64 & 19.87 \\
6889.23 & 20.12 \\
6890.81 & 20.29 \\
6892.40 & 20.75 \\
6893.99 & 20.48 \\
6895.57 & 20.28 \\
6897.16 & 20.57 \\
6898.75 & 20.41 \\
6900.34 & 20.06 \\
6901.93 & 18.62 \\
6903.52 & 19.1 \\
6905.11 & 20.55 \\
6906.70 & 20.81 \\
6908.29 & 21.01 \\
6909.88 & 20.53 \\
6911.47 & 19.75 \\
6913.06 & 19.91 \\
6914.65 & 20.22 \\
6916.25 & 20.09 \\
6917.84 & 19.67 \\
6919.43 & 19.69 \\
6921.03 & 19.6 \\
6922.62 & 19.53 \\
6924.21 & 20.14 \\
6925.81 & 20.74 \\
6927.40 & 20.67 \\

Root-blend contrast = 1.40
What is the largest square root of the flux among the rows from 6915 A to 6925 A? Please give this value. 4.49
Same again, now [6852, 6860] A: 4.62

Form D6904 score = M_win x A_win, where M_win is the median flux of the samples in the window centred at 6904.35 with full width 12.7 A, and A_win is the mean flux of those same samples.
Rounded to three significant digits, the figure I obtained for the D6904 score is 412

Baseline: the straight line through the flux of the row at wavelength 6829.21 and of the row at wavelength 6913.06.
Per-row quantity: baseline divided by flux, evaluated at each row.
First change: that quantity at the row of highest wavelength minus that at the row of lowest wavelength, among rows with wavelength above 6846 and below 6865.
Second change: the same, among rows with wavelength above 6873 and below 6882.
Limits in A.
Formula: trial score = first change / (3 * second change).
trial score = -0.16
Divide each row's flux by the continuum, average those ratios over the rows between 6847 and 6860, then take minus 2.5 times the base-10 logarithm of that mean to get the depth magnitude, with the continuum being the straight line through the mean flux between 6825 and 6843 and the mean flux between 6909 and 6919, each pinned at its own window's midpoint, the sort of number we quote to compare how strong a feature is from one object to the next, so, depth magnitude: -0.032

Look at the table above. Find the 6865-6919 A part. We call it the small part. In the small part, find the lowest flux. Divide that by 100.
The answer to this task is 0.186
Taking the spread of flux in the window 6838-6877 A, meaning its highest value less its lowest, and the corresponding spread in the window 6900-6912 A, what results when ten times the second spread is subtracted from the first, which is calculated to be -22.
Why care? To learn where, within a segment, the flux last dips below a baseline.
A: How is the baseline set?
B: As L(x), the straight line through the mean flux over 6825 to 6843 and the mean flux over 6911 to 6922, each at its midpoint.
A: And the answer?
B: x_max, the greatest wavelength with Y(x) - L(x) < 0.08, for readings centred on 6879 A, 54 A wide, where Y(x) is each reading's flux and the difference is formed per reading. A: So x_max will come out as 6903.52 A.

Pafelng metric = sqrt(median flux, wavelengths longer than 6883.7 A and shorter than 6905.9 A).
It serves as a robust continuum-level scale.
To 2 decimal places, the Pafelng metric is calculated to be 4.50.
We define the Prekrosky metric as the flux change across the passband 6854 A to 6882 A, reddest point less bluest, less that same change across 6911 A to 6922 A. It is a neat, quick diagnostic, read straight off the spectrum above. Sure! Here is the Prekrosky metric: 0.19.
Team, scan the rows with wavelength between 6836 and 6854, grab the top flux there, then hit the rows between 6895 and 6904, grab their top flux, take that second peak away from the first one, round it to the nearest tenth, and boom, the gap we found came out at 0.5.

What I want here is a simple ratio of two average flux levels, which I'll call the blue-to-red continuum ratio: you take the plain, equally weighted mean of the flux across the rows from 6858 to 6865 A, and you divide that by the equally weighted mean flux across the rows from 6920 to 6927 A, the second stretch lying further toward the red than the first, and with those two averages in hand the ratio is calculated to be 1.01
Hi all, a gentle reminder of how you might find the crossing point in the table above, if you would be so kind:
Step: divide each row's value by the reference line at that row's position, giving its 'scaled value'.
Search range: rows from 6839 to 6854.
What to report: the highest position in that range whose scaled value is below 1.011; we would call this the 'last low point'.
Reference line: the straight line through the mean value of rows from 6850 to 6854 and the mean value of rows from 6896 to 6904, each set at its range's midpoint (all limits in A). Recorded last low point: 6852.84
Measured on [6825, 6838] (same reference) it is 6837.08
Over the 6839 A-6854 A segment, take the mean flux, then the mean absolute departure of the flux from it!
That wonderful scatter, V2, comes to 0.4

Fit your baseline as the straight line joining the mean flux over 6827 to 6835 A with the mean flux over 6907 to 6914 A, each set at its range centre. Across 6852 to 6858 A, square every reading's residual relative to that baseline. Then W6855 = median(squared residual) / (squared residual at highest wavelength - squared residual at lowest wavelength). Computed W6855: 0.7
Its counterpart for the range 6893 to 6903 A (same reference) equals 0.0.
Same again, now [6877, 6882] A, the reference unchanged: 0.4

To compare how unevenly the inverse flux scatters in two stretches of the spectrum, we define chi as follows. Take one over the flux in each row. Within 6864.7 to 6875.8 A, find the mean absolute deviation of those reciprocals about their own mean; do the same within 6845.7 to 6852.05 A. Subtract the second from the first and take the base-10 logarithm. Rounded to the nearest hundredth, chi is -3.19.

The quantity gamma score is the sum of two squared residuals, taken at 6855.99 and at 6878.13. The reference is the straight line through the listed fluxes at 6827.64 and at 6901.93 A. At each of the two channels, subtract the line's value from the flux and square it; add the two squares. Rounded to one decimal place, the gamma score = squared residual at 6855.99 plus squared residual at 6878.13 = 2.9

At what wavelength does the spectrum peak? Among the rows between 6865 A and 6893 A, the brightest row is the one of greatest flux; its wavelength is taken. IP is 6870.22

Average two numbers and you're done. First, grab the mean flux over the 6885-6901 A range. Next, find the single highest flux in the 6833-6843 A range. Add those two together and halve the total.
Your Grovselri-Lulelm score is 20.8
